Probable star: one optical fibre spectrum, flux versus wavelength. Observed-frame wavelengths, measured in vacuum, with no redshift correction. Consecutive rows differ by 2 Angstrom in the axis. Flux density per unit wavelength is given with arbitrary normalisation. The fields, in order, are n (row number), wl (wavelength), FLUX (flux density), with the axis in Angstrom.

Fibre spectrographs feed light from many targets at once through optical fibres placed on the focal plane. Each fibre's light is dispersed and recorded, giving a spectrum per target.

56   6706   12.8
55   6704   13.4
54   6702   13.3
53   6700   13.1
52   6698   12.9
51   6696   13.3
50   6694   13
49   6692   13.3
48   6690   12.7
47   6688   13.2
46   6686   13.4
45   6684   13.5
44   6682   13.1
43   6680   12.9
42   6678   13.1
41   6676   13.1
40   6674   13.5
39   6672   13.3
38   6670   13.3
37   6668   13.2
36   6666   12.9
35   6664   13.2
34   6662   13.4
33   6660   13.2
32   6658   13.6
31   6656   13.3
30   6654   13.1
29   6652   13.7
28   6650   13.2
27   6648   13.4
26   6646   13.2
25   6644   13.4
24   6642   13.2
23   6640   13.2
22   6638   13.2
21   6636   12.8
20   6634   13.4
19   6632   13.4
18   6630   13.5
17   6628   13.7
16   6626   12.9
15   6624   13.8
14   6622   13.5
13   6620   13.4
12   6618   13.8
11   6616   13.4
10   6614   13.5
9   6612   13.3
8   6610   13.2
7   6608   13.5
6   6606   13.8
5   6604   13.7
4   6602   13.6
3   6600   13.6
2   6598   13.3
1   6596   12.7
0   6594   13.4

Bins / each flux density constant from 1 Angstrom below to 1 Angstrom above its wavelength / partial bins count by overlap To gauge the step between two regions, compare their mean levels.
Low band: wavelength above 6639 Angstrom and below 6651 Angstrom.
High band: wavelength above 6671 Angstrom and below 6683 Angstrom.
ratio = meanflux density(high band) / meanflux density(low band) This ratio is 0.992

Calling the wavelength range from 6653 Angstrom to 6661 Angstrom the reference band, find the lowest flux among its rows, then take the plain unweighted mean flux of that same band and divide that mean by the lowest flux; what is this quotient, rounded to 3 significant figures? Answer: 1.02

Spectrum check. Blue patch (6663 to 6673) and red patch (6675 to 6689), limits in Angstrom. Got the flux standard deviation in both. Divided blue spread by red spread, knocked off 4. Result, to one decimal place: -3.2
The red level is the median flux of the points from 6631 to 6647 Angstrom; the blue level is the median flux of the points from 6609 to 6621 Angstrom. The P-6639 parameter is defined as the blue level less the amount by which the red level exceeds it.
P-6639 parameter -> 13.6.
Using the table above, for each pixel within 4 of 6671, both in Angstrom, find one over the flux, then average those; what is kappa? 0.0751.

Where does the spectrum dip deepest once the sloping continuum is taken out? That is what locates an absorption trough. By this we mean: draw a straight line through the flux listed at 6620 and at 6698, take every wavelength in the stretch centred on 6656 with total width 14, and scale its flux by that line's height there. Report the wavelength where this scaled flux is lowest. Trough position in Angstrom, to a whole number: 6654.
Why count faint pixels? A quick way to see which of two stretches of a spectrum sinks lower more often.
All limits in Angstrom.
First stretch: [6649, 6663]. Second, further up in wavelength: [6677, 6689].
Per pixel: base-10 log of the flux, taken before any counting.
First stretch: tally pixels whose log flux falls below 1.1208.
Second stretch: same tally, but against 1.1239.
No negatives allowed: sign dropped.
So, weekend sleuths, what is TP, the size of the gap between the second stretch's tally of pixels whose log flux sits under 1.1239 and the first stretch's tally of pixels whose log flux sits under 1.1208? 1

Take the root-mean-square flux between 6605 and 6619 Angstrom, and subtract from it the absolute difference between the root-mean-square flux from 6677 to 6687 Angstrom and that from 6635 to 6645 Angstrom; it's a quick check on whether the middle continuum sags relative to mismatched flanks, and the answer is 13.5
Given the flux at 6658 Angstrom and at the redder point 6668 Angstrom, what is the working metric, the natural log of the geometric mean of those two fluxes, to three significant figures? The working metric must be 2.60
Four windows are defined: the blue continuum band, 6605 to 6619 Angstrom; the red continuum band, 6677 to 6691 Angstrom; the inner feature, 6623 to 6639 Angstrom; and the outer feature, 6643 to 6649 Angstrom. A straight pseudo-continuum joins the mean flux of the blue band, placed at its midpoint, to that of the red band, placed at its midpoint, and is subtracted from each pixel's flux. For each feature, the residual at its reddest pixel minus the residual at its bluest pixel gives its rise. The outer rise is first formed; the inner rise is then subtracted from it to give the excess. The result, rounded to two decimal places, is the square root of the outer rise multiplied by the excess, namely 0.11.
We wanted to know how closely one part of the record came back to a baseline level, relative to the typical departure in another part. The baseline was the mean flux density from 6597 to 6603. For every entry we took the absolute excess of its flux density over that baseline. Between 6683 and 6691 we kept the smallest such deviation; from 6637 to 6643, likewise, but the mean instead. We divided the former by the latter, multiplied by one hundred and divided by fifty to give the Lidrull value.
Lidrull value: 0.00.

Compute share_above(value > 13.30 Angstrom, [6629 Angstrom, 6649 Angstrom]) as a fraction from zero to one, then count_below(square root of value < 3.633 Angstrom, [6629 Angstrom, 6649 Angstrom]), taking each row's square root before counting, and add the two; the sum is 1.5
